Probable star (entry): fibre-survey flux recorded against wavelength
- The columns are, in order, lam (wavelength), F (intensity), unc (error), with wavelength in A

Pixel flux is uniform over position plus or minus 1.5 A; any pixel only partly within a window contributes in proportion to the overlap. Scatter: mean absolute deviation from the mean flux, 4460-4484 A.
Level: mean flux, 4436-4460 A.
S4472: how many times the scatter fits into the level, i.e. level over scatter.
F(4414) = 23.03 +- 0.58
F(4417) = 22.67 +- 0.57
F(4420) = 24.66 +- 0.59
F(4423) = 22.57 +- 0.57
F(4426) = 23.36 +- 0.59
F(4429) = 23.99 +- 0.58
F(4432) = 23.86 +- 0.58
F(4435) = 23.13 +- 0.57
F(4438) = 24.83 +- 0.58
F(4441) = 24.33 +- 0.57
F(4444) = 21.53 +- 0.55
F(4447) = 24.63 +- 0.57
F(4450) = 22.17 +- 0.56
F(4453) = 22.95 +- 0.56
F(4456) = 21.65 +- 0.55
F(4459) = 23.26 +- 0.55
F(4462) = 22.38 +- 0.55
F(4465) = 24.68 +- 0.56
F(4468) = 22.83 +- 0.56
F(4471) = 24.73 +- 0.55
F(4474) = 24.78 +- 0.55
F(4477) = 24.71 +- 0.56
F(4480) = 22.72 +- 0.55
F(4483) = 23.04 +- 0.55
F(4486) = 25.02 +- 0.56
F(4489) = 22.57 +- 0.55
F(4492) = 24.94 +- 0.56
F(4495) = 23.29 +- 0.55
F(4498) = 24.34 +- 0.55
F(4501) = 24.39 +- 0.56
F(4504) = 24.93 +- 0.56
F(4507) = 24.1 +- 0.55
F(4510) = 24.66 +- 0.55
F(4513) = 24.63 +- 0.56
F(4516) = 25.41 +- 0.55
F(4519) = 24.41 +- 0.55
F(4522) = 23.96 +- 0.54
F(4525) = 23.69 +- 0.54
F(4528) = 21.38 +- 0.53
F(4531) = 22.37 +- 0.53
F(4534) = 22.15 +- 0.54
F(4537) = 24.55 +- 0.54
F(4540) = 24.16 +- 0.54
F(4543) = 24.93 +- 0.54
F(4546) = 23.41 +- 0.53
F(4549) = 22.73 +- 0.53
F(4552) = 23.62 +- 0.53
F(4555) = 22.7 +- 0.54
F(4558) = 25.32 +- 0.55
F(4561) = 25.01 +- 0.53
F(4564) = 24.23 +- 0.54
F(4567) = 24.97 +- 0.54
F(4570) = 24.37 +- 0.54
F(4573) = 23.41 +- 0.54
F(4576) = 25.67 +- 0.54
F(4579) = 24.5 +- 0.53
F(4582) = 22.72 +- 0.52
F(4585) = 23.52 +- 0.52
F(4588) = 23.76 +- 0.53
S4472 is 23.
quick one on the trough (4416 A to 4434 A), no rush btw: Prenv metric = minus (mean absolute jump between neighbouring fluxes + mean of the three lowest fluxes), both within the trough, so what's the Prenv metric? -23.99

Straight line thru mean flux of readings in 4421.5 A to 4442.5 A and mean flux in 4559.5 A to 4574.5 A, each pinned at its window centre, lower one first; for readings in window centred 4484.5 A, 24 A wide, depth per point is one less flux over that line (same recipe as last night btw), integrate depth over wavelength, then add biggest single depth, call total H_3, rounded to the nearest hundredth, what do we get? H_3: 0.16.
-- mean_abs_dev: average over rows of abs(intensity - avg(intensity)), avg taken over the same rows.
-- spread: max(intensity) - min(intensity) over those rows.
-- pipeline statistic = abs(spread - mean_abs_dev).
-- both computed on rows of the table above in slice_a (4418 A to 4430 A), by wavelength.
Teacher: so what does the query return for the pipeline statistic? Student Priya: 1.4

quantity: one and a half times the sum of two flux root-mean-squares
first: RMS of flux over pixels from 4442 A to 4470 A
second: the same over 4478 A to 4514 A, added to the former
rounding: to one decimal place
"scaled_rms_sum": 70.5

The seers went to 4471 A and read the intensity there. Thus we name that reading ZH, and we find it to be 24.73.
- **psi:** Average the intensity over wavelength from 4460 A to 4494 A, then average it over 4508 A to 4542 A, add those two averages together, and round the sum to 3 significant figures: 47.6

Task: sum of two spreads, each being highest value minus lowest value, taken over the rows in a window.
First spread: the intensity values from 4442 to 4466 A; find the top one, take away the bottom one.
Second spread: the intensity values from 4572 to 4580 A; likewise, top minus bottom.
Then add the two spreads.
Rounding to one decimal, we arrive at 5.4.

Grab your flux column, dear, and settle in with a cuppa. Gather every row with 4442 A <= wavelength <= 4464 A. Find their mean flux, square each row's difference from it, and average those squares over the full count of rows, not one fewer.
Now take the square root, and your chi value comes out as 1.00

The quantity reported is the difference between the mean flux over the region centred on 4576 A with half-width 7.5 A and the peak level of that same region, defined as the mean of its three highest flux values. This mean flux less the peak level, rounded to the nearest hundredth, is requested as -0.71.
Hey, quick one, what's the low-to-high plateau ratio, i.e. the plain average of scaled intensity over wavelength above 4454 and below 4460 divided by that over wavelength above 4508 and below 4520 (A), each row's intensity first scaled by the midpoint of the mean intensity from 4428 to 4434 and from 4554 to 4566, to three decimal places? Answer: 0.906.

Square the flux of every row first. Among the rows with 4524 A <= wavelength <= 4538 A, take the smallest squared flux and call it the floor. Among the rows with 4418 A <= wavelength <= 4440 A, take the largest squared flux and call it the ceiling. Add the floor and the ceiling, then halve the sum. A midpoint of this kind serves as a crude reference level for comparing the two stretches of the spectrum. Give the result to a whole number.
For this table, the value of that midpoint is 537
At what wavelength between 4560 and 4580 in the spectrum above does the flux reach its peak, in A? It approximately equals 4576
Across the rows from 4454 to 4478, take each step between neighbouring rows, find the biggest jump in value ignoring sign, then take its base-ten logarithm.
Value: 0.36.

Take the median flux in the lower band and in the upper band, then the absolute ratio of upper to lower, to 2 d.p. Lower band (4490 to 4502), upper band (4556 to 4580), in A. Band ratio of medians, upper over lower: 1.02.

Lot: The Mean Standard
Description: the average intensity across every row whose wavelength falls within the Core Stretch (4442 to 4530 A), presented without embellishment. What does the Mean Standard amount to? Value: 23.7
